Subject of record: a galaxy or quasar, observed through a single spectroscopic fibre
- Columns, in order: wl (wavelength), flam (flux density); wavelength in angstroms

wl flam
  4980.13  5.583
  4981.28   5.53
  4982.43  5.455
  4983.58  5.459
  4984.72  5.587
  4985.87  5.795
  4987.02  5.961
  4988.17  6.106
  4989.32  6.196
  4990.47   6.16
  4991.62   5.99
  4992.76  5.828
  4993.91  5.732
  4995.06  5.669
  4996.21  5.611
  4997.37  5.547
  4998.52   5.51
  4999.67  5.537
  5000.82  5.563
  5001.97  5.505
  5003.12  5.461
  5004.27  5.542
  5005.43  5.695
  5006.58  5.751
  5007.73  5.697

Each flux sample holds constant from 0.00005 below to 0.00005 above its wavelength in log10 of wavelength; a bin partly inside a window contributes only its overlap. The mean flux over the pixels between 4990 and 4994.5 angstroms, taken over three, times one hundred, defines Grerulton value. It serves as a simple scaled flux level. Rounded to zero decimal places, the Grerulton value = 198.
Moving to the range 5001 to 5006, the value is 185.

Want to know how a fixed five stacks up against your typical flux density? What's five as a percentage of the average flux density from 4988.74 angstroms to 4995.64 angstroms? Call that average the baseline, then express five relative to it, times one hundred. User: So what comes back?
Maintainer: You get 84.3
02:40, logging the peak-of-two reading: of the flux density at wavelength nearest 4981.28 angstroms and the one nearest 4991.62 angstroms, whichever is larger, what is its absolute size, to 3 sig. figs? 5.99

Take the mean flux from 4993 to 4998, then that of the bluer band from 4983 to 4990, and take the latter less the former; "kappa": 0.21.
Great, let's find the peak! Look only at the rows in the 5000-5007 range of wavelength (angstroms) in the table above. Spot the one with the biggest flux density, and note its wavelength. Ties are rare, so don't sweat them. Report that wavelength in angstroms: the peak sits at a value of 5006.58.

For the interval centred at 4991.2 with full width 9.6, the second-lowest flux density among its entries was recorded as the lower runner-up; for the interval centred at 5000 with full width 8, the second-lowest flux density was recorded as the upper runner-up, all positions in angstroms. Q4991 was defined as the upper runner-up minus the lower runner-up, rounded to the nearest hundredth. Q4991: -0.23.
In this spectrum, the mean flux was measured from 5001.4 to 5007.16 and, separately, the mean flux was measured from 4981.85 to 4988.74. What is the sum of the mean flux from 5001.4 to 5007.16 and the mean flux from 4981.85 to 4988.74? 11.32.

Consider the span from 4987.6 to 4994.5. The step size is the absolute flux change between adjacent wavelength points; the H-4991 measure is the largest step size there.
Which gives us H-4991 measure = 0.17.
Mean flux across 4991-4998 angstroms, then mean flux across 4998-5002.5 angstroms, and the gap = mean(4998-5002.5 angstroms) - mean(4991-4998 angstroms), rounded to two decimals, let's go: -0.20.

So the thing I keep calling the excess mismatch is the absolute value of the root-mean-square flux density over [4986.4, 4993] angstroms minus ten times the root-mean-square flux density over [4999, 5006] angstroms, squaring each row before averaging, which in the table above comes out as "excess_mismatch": 49.5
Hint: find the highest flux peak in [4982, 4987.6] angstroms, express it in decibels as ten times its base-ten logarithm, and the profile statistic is 7.8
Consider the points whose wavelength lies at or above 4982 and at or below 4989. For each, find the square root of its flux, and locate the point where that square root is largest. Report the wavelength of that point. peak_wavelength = 4988.17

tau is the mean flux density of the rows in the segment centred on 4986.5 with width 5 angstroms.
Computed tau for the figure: 5.9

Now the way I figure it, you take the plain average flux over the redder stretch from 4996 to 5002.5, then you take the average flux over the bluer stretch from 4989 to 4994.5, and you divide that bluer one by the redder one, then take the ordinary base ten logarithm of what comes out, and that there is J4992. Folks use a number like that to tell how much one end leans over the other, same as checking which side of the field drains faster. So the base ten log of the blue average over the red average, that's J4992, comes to 0.033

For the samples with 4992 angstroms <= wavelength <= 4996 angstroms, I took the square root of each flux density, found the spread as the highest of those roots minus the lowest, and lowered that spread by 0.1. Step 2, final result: -0.067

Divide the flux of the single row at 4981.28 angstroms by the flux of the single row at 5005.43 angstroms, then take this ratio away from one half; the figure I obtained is -0.471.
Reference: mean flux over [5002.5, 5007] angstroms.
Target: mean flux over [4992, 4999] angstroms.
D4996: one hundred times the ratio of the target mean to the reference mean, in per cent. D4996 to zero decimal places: 101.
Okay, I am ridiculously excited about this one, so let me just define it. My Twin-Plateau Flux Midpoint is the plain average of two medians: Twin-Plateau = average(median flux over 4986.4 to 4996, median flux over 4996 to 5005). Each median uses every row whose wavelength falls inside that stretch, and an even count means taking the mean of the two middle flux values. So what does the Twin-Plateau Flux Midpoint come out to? 5.76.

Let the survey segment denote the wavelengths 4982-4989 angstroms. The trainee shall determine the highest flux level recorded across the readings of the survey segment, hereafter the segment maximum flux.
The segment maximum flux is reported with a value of 6.106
